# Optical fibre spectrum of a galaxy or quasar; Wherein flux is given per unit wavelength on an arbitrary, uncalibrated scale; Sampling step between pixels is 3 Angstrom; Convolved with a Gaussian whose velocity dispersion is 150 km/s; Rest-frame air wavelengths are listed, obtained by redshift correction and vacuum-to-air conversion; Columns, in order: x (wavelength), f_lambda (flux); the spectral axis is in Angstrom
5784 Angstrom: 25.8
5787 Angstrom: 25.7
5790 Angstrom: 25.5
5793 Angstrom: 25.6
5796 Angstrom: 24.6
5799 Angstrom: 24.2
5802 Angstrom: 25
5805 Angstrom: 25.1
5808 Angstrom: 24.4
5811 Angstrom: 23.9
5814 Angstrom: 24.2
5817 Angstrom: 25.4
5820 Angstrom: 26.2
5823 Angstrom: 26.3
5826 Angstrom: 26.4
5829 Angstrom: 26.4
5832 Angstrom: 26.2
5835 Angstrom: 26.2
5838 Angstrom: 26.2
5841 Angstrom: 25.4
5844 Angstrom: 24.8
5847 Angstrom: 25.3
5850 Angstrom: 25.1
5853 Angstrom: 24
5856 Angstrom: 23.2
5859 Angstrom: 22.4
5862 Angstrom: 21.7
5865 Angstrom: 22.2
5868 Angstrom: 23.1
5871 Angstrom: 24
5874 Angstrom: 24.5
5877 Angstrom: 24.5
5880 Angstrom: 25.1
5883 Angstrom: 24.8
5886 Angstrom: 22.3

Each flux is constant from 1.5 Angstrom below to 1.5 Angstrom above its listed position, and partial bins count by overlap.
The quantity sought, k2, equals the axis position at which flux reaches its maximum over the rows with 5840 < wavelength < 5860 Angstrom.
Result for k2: 5841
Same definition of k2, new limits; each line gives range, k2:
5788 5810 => 5793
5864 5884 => 5880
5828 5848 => 5829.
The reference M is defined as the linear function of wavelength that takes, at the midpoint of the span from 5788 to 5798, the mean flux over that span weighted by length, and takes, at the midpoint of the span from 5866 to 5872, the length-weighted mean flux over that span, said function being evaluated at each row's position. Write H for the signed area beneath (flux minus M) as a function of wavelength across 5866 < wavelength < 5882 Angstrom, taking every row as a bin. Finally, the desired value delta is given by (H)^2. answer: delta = 213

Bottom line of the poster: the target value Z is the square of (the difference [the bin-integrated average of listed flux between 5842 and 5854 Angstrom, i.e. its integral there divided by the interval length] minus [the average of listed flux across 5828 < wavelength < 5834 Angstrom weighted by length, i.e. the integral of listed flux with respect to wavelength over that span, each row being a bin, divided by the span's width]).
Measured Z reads 2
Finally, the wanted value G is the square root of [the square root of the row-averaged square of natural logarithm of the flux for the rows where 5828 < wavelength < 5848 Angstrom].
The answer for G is 1.803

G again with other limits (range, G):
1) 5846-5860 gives 1.783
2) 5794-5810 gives 1.790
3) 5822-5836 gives 1.808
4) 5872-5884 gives 1.791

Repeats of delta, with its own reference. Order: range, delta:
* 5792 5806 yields 7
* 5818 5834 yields 874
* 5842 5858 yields 90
